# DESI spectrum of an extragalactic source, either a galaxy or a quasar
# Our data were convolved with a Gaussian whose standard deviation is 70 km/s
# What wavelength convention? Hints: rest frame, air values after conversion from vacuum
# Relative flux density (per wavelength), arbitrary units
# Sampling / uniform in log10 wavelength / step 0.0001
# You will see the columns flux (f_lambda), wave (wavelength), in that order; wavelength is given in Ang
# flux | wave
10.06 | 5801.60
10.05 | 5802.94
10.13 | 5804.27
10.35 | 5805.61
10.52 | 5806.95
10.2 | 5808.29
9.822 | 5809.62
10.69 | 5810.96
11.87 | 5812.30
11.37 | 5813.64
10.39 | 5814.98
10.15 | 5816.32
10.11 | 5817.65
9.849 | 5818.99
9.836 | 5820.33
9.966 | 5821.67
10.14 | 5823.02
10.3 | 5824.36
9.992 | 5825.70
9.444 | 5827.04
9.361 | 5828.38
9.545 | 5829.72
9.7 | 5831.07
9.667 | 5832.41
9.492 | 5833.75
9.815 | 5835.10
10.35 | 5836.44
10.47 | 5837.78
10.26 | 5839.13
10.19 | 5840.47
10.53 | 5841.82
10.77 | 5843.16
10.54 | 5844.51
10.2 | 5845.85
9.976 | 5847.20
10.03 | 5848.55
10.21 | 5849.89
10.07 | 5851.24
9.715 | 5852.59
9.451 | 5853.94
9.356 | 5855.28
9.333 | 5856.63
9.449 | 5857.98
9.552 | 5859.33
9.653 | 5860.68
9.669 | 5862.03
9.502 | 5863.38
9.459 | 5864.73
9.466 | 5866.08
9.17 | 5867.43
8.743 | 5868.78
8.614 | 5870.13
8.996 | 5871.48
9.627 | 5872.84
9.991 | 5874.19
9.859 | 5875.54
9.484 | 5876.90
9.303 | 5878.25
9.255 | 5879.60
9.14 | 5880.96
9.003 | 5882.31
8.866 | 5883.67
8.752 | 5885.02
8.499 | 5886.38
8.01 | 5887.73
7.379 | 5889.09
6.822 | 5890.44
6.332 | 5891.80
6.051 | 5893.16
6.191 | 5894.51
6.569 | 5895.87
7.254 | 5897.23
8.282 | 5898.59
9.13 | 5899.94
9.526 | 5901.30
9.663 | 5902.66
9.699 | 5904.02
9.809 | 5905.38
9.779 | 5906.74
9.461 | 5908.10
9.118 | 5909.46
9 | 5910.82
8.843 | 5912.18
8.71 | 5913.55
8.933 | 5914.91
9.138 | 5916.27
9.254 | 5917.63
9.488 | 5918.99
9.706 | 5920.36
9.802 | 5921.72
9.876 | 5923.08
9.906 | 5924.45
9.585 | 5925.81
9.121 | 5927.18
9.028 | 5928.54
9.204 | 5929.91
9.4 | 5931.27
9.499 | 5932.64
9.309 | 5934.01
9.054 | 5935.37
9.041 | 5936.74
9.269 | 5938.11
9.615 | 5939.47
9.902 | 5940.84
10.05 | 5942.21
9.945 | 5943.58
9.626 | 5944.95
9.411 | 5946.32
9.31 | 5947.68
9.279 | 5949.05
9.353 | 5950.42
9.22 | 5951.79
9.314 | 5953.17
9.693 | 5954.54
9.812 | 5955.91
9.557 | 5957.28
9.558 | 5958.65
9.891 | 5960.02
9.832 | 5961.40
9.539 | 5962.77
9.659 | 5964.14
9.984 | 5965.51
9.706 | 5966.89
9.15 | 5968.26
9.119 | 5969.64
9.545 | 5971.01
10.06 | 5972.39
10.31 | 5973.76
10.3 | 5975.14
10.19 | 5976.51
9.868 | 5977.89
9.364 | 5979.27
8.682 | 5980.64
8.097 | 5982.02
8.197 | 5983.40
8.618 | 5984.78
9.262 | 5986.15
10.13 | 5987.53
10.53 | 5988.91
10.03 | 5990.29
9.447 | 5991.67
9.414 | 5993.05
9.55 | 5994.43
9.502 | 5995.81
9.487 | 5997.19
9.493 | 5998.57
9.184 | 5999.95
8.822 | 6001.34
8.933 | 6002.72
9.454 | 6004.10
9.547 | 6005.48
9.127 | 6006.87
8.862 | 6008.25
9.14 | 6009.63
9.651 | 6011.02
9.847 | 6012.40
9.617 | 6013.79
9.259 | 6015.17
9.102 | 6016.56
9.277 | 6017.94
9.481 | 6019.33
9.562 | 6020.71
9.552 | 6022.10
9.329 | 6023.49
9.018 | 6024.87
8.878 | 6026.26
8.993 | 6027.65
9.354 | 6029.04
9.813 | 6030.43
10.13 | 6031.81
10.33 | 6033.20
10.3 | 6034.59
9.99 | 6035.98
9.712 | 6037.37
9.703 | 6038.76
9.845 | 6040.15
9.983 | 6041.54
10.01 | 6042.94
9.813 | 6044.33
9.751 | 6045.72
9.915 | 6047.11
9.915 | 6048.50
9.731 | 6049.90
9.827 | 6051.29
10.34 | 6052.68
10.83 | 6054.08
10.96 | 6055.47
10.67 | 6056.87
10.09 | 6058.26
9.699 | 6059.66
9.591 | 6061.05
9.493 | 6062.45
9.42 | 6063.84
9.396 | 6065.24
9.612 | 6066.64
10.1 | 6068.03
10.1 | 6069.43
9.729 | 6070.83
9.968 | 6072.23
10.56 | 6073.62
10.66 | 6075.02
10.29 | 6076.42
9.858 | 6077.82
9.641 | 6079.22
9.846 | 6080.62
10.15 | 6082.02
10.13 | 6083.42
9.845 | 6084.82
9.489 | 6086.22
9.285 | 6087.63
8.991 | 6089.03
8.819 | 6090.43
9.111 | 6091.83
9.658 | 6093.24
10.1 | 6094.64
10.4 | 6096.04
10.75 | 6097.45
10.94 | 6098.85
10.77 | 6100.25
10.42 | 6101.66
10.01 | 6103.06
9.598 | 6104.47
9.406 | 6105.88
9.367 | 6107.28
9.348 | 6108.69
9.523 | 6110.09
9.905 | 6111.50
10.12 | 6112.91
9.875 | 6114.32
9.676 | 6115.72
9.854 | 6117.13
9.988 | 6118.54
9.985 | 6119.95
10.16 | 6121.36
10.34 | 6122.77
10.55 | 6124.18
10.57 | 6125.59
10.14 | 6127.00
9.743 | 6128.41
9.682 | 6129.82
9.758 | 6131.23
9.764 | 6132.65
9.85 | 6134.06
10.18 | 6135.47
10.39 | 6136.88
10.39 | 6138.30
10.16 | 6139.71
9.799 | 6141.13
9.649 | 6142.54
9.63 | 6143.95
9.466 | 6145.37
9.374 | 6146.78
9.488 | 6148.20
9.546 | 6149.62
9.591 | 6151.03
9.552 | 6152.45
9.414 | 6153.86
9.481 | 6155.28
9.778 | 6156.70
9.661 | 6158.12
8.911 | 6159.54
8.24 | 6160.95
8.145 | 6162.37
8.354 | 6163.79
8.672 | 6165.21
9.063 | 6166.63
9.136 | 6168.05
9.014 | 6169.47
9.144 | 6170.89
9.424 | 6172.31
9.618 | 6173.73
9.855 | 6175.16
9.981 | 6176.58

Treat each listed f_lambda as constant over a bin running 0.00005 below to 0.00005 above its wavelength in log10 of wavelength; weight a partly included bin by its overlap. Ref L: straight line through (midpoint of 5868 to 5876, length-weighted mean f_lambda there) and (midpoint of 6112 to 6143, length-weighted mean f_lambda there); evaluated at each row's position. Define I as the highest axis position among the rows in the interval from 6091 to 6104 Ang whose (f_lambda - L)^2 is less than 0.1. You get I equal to 6103.06 Ang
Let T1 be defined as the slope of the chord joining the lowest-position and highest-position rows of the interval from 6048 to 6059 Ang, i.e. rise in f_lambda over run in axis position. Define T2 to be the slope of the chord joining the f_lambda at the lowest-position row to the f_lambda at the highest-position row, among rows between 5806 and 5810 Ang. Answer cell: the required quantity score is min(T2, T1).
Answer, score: -0.3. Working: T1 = 0.02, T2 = -0.26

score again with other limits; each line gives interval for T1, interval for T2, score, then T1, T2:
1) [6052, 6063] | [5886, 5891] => -0.4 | -0.09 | -0.41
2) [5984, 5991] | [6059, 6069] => 0.0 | 0.26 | 0.05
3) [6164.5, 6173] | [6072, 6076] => 0.1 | 0.11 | 0.25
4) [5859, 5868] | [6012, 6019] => -0.1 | -0.05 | -0.10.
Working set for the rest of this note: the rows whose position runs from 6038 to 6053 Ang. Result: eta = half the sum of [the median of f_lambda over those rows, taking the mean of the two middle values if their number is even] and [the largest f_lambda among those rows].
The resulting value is 10.1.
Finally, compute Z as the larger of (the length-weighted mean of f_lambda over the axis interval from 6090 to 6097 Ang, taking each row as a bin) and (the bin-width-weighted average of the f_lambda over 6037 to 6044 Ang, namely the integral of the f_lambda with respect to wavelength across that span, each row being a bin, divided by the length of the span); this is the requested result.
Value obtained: 9.8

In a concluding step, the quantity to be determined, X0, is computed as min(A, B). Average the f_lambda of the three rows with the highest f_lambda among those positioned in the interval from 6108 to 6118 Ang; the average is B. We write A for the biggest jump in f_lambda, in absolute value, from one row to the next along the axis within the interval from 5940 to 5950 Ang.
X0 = 0.32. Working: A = 0.32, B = 10.0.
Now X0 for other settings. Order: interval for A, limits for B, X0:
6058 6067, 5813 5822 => 0.39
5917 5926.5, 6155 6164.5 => 0.32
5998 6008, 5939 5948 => 0.52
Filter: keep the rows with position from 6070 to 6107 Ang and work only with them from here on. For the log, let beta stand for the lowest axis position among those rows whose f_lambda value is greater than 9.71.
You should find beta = 6070.83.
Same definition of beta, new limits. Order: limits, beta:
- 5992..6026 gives 6012.40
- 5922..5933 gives 5923.08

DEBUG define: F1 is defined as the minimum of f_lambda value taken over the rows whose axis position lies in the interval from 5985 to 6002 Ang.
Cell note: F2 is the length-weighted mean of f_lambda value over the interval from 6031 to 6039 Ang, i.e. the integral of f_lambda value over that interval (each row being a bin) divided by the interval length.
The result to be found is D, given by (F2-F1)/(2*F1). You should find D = 0.07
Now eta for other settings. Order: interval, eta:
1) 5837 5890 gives 10.1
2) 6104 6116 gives 9.9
